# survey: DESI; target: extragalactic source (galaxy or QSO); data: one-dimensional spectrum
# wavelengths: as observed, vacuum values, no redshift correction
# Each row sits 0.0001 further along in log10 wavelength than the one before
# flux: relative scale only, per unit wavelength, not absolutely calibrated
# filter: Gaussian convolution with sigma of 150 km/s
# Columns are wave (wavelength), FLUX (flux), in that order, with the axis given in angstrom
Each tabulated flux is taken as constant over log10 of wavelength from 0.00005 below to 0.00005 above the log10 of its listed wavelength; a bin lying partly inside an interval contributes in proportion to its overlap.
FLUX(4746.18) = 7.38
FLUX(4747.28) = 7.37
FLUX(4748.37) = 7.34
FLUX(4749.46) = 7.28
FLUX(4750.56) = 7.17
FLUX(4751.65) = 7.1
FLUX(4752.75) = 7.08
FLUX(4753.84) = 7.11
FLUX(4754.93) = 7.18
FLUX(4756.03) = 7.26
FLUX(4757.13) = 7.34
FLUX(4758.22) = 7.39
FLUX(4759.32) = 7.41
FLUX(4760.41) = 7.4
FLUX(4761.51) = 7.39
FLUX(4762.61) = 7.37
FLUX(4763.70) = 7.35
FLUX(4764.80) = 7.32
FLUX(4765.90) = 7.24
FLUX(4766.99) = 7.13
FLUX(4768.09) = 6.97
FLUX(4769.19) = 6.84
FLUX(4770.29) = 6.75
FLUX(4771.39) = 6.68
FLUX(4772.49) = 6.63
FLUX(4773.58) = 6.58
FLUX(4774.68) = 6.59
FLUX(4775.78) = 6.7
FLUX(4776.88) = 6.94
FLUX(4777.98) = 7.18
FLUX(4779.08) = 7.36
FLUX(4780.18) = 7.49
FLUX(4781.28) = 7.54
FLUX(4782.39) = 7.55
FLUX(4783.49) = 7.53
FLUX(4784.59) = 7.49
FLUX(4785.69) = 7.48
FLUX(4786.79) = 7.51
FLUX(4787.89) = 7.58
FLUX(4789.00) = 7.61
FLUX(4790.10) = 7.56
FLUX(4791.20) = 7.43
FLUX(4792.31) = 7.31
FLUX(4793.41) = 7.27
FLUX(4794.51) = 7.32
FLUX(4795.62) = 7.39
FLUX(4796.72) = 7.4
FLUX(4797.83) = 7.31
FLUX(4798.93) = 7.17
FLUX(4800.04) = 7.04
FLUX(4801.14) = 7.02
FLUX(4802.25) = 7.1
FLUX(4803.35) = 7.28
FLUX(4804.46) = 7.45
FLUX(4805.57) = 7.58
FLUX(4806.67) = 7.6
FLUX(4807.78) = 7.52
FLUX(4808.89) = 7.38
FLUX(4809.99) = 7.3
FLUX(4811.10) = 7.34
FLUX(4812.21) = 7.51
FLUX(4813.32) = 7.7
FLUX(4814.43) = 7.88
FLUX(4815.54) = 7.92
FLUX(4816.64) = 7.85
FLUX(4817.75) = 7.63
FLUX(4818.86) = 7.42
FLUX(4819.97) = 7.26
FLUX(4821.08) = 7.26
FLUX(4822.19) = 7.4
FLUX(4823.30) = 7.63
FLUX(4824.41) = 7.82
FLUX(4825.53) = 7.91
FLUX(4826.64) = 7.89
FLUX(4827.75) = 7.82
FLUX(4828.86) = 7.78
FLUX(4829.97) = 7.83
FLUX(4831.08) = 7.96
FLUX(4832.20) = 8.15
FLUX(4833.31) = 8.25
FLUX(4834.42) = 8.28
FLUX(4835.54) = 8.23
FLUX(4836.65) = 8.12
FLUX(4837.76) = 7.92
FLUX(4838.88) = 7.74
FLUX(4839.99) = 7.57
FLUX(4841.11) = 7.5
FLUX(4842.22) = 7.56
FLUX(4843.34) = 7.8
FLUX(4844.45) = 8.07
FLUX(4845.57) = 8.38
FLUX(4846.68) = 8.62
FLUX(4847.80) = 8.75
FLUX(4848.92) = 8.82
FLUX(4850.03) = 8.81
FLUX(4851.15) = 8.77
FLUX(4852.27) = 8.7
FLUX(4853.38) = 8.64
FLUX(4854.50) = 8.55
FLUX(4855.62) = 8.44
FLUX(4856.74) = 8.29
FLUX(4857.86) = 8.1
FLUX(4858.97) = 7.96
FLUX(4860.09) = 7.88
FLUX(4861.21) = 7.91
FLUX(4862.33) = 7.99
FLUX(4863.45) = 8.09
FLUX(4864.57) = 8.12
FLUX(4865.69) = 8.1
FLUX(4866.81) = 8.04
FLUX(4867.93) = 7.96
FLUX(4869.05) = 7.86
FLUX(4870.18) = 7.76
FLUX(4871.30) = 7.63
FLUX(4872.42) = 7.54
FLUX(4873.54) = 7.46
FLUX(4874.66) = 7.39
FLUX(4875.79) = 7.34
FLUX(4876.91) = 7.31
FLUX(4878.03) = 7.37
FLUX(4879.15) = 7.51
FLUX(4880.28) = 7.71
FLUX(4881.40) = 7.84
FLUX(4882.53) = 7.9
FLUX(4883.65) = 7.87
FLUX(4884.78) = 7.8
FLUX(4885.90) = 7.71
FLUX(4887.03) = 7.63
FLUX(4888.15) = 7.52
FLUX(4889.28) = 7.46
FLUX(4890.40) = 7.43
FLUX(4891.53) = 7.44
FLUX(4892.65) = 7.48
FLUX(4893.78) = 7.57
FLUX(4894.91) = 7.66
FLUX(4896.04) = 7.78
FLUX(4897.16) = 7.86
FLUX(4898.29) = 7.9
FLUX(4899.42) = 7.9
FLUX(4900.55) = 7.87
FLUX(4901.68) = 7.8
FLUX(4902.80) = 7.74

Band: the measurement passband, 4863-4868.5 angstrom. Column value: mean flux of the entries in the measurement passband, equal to 8.1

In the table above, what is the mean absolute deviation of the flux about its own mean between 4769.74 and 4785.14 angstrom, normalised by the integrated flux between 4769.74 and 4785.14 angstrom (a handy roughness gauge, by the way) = 0.0035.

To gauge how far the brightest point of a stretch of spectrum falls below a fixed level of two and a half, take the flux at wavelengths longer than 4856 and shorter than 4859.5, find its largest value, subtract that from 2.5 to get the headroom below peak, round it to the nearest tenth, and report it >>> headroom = -5.8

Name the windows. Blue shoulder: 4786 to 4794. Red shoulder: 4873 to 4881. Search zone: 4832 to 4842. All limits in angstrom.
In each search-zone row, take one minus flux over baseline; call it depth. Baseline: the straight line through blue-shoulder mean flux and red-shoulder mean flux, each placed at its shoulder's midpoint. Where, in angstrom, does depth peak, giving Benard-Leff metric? 4841.11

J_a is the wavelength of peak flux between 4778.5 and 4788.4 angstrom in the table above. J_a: 4787.89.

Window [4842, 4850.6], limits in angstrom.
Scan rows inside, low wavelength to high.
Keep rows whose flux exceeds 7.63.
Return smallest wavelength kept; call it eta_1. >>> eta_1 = 4843.34 angstrom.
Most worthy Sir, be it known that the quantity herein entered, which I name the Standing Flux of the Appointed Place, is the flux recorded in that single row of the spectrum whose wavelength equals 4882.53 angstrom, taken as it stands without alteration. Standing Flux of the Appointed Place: 7.9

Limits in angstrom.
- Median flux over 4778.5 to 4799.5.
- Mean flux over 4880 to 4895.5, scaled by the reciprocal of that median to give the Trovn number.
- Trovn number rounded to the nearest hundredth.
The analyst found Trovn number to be 1.02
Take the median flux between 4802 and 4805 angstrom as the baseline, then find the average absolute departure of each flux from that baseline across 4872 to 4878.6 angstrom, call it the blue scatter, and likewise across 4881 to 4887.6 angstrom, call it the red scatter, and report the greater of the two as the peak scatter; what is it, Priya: 0.5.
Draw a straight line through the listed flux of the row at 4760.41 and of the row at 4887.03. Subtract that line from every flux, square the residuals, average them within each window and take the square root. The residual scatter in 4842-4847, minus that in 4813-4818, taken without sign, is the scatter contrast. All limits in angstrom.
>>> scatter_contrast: 0.34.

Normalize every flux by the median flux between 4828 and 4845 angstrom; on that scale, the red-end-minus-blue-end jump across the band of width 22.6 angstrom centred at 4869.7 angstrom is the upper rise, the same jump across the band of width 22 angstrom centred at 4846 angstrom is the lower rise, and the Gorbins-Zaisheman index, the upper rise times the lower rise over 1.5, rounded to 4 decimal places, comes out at -0.0002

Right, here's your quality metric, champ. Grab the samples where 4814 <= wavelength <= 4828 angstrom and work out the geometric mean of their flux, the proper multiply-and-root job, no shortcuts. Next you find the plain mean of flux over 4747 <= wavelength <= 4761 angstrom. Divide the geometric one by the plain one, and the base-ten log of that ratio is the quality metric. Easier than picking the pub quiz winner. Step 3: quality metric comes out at 0.023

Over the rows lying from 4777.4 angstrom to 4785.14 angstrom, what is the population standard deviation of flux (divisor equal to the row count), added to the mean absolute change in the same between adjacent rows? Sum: 0.20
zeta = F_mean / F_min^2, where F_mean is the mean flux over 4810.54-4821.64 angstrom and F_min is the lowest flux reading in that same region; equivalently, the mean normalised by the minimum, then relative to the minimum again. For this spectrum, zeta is 0.144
